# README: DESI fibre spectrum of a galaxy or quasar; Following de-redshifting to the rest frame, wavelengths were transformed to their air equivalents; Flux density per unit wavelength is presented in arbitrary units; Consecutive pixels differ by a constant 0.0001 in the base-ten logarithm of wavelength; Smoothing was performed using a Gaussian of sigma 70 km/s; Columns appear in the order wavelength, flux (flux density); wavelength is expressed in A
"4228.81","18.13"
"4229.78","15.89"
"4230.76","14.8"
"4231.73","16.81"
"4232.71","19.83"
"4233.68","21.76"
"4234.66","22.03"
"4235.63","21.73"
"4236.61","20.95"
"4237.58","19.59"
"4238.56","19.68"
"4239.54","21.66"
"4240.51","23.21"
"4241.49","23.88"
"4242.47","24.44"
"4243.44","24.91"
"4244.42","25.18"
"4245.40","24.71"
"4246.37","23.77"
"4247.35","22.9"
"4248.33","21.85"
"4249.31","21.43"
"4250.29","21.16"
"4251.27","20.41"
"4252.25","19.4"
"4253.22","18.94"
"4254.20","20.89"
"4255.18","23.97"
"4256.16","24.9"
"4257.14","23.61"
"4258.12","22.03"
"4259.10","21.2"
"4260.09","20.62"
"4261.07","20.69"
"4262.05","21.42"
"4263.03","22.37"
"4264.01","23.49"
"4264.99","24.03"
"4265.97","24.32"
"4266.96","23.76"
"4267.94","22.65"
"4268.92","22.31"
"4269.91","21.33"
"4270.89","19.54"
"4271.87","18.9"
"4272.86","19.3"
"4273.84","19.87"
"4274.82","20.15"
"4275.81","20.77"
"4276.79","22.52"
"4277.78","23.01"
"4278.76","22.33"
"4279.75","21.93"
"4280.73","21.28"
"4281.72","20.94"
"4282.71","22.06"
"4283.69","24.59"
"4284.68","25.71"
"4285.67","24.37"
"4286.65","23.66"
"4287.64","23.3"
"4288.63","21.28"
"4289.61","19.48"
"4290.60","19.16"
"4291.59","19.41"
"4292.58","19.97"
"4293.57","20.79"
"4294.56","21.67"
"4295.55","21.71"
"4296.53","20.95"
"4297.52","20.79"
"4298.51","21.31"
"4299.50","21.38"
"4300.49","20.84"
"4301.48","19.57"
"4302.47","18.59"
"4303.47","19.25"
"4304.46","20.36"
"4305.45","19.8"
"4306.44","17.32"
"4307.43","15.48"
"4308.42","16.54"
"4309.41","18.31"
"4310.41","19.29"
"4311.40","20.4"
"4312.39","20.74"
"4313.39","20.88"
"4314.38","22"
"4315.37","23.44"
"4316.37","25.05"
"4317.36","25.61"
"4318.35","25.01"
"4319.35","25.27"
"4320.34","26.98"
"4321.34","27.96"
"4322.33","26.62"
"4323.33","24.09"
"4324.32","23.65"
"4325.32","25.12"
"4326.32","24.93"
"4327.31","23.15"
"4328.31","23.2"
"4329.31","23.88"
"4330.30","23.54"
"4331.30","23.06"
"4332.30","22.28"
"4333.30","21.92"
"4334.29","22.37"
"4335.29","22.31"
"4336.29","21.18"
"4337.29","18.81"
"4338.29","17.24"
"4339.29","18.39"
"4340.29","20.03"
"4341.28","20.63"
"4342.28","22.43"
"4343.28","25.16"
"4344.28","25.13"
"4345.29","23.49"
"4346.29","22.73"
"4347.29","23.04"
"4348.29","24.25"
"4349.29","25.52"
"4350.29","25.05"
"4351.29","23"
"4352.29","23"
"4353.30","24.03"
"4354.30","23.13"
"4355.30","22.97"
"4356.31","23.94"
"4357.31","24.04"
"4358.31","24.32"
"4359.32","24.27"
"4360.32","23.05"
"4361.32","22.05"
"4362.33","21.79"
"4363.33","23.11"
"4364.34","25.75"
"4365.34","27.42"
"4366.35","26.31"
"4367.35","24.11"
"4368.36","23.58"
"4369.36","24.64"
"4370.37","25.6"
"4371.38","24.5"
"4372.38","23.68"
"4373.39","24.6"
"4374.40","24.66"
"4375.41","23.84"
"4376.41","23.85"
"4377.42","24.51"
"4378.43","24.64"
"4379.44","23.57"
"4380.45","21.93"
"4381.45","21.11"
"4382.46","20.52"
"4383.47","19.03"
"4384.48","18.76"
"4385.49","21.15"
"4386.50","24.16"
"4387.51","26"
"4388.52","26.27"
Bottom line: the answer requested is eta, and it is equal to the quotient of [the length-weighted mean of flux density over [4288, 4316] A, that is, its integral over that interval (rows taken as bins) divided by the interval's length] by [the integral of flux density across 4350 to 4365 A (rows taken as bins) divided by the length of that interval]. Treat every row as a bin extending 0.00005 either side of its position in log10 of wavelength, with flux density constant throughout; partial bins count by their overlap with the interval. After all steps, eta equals 0.85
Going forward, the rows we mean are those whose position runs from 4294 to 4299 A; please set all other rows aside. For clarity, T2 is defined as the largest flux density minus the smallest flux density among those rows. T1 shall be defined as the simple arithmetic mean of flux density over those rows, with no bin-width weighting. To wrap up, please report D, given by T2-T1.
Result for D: -20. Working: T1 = 21.3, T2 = 0.92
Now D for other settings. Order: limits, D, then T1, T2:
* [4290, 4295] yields -18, 20.2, 2.51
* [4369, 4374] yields -23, 24.6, 1.92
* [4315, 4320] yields -23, 24.9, 2.17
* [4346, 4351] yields -21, 24.1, 2.79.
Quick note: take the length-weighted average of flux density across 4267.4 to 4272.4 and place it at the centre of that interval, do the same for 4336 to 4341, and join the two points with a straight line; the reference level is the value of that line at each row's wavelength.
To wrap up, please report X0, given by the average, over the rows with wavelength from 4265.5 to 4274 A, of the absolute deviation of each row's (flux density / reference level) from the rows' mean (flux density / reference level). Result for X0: 0.079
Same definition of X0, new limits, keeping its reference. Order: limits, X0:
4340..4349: 0.074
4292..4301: 0.021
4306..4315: 0.096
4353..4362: 0.034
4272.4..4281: 0.055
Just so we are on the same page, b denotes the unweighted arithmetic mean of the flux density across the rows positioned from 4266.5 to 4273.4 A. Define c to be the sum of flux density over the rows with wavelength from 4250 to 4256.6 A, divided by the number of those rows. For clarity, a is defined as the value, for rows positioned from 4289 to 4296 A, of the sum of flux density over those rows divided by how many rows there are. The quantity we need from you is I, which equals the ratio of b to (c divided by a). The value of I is 20.1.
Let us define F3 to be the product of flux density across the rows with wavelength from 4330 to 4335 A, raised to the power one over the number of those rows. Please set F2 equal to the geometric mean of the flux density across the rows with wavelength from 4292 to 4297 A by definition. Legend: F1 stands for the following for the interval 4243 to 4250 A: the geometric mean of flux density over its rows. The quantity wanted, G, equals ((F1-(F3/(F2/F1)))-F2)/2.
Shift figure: -11.4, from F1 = 23.5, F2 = 21.0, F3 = 22.6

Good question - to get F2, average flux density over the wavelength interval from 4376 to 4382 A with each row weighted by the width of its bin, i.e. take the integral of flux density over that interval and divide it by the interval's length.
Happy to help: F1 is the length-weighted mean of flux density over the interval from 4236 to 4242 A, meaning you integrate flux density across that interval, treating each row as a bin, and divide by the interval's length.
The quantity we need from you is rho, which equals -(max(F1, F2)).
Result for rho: -23.2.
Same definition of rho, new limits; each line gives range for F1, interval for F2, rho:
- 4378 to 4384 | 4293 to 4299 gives -21.8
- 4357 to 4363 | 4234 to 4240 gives -23.2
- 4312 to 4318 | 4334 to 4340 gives -23.1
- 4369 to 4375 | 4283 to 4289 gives -24.6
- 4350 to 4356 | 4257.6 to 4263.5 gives -23.5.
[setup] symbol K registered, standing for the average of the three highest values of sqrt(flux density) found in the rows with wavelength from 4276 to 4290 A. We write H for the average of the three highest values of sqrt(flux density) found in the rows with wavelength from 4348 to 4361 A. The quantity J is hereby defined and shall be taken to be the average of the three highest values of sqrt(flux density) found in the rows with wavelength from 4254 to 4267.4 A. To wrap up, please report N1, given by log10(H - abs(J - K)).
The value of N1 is 0.694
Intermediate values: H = 5.00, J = 4.94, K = 4.99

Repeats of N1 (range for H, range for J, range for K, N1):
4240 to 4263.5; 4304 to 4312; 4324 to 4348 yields 0.651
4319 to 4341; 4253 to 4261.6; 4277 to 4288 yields 0.711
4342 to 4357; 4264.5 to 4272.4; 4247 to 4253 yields 0.683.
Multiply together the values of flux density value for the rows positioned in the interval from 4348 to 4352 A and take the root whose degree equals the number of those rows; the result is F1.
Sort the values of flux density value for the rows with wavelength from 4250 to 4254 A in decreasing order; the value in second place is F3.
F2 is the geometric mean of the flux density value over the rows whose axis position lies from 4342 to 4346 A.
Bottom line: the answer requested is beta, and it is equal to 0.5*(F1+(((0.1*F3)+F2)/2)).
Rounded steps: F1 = 24.4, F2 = 24.0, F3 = 20.41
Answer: 18.7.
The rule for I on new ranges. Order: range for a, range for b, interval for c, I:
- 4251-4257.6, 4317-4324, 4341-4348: 24.3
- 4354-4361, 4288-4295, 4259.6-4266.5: 21.4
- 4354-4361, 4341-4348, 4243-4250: 23.4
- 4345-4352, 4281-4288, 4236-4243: 25.6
